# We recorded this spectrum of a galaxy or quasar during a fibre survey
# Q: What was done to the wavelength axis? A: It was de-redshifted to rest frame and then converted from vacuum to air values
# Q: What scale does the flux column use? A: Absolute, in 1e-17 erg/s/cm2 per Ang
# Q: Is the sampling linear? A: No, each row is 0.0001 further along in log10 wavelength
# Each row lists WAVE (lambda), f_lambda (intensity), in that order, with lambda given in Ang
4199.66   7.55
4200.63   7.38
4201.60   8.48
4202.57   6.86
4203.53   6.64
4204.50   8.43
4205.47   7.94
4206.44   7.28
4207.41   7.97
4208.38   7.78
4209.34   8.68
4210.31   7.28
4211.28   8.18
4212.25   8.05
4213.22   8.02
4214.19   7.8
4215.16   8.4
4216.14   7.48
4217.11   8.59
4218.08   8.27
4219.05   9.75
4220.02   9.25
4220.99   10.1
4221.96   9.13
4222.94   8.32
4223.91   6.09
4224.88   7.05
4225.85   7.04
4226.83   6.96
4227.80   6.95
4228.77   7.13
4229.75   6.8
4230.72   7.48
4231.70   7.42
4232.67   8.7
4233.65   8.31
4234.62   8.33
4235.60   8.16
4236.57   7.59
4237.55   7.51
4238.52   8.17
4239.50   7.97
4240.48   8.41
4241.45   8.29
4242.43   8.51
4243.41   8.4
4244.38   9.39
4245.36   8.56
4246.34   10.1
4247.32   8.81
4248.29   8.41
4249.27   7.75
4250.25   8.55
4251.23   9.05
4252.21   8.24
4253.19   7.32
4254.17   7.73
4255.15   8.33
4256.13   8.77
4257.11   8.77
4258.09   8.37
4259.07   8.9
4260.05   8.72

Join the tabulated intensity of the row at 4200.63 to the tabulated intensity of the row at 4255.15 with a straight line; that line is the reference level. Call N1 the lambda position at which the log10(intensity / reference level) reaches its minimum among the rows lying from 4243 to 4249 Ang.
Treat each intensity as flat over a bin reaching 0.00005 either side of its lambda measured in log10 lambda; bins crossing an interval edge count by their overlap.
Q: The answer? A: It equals 4248.29 Ang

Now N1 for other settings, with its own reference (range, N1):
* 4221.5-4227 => 4223.91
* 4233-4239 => 4237.55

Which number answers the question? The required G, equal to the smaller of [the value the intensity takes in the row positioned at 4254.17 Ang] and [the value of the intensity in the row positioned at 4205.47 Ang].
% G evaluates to 7.7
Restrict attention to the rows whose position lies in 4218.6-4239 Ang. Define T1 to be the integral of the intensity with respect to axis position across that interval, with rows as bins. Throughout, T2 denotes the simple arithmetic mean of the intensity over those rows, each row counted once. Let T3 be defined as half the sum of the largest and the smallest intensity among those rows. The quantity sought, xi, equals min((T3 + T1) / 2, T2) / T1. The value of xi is 0.05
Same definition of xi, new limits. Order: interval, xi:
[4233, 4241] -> 0.12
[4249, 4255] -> 0.17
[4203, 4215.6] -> 0.08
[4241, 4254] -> 0.08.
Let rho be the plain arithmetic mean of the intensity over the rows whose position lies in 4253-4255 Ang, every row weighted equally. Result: 7.5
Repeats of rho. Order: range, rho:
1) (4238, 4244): 8.3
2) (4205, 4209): 7.7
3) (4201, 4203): 7.7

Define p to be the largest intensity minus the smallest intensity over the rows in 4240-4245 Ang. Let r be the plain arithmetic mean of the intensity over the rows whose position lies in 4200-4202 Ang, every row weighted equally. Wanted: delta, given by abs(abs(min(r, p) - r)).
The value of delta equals 6.8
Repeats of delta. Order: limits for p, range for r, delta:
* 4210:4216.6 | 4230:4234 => 6.9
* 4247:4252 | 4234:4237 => 6.7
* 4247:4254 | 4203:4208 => 5.9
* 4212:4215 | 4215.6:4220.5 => 8.4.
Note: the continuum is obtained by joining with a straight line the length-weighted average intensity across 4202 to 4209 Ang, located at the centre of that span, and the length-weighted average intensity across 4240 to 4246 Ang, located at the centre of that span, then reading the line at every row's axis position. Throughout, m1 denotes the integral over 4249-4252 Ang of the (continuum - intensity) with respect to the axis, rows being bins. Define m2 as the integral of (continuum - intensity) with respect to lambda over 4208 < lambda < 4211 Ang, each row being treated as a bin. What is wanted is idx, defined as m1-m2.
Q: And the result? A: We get 1.8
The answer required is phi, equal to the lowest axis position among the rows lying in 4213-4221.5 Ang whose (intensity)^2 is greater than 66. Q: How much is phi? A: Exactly 4215.16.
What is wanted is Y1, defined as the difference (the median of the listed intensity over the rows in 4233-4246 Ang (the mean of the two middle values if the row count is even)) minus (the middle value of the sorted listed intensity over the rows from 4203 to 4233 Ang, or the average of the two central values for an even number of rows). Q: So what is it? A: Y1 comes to 0.37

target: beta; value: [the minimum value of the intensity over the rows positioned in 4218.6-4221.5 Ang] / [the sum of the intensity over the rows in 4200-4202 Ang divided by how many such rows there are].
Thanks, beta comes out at 1.17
